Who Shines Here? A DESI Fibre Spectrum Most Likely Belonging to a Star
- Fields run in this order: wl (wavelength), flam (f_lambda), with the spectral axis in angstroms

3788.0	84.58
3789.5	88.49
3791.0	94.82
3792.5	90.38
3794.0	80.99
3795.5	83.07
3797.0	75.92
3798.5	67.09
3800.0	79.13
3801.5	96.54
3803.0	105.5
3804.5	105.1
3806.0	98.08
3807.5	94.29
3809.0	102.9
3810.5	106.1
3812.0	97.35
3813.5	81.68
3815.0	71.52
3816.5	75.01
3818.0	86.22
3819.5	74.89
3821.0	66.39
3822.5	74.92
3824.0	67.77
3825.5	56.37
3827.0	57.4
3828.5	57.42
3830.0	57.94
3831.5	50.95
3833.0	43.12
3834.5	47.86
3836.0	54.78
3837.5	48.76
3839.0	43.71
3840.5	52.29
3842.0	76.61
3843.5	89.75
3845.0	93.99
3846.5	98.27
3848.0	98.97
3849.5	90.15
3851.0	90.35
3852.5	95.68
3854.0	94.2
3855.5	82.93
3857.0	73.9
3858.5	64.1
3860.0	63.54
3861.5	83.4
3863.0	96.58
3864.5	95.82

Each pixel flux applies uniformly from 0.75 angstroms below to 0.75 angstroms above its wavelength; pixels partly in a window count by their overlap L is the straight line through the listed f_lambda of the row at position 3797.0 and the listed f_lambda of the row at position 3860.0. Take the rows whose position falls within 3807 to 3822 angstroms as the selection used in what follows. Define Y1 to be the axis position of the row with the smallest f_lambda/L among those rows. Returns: 3821.0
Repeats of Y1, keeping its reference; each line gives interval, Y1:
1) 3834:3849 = 3839.0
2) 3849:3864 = 3860.0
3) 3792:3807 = 3798.5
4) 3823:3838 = 3833.0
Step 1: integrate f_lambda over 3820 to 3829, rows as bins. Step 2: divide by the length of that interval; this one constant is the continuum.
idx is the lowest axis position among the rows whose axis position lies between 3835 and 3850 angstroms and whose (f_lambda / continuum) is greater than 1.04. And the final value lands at 3842.0 angstroms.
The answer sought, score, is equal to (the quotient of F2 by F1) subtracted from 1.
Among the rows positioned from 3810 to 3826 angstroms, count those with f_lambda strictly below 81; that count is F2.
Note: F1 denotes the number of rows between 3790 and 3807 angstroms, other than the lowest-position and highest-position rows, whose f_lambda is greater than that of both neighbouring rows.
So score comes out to -2.5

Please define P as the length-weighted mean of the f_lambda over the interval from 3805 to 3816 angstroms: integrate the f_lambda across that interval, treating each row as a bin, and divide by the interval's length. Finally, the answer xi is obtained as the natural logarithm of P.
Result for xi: 4.53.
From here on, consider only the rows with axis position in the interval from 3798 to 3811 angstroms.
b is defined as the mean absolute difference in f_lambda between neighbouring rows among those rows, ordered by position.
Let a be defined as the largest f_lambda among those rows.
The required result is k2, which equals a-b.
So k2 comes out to 98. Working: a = 106.1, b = 7.7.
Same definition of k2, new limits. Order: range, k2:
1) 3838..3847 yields 87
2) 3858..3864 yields 85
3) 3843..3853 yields 95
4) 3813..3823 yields 77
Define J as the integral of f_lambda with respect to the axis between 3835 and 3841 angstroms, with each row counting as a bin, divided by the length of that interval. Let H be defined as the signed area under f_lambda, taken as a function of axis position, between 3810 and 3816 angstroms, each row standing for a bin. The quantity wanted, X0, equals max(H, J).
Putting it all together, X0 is 527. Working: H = 527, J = 50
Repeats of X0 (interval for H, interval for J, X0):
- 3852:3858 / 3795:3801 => 512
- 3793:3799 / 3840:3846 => 466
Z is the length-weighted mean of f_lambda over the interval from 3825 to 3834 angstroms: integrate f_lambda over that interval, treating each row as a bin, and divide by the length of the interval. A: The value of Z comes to 54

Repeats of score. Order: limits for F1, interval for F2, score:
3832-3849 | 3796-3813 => -2.0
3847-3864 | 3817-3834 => -9.0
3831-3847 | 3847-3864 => -2.0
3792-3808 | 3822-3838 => -4.5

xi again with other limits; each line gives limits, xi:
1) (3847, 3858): 4.49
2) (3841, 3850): 4.50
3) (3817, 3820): 4.39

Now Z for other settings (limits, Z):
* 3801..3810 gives 101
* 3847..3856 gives 92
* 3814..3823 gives 75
